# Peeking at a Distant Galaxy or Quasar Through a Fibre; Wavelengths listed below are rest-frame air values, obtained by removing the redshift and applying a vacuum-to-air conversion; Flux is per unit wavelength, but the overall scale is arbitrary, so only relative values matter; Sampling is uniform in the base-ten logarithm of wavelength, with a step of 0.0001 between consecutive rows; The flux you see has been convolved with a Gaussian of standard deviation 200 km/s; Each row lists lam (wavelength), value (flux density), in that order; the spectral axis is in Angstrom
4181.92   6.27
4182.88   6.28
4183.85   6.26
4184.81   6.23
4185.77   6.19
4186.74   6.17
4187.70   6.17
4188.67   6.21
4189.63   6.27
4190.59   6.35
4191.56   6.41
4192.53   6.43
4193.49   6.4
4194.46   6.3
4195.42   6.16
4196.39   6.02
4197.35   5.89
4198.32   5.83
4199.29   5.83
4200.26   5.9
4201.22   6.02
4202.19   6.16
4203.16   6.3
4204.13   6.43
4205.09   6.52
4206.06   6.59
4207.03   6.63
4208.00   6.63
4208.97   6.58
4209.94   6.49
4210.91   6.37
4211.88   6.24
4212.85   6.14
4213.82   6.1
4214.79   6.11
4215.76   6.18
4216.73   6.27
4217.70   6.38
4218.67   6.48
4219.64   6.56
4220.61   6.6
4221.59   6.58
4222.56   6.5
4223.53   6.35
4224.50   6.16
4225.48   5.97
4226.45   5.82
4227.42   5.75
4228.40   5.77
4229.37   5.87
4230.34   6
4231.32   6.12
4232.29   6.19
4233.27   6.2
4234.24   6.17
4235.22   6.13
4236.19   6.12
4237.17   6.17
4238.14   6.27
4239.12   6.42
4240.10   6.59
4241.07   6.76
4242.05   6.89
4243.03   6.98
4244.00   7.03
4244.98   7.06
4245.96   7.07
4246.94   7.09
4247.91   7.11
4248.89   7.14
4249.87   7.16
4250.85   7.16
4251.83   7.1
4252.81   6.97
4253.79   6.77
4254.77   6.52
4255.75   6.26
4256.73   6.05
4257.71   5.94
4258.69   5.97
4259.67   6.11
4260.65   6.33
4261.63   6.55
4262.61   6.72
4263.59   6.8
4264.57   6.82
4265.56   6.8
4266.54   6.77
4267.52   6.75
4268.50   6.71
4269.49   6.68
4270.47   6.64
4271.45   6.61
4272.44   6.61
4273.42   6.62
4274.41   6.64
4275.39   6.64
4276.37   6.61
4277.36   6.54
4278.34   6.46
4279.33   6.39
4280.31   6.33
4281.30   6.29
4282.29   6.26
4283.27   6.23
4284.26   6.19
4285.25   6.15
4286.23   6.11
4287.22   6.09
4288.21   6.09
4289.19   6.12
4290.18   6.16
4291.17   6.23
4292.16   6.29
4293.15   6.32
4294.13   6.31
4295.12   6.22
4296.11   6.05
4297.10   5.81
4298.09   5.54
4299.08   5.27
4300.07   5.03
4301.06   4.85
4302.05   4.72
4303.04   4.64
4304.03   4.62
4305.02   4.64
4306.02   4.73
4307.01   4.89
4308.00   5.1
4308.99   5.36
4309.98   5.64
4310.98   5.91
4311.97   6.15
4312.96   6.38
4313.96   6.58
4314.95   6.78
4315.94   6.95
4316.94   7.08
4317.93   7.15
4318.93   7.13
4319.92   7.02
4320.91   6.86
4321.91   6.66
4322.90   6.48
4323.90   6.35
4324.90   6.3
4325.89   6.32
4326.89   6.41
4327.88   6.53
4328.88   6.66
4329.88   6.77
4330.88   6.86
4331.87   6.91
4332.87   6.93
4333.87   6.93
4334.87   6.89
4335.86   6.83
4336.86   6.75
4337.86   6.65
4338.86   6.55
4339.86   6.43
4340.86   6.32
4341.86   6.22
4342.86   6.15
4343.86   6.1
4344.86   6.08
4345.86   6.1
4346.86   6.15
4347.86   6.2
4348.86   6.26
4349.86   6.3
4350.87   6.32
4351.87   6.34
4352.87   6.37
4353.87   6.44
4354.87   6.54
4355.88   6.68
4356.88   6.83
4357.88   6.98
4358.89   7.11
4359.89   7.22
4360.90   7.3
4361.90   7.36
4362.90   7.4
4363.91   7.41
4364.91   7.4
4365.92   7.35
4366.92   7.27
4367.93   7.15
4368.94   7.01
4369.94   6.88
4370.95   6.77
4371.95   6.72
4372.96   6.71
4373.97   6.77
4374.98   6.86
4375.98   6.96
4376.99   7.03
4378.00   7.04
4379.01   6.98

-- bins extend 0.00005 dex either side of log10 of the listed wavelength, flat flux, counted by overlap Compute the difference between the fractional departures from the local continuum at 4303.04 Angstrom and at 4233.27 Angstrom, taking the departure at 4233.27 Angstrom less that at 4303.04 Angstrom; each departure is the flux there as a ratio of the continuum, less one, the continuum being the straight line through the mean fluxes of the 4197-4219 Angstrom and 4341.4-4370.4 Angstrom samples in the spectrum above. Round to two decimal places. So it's 0.27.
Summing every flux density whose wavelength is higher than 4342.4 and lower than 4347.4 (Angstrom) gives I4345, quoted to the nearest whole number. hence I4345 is 31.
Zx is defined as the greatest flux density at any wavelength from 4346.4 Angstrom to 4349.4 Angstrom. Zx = 6.26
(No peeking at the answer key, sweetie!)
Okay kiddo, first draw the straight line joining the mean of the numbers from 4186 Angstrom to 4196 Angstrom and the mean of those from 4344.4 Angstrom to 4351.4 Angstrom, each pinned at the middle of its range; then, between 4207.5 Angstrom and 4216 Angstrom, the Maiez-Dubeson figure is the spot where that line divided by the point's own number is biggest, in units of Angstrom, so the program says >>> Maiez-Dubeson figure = 4213.82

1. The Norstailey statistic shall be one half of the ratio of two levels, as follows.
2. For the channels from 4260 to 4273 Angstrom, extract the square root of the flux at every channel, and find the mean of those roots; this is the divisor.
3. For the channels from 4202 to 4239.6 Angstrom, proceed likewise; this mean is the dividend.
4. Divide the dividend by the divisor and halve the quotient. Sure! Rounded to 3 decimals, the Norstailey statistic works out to 0.484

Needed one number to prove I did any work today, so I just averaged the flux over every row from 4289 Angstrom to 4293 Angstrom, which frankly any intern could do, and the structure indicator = 6.2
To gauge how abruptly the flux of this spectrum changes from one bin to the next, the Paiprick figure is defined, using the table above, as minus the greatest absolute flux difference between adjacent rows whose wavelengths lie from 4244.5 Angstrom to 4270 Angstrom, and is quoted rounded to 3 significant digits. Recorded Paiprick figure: -0.260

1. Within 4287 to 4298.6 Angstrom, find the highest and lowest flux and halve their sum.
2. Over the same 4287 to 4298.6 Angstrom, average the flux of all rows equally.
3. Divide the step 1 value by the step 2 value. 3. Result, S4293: 0.972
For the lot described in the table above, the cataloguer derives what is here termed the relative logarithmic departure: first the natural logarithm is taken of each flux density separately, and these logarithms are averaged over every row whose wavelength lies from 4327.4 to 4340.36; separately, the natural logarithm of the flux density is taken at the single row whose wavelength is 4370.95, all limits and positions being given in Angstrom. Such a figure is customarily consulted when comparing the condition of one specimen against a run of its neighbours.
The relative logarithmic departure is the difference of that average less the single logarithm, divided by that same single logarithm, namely 0.00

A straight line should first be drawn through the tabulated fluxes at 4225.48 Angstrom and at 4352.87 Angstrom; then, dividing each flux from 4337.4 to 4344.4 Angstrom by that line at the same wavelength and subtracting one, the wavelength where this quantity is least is 4343.86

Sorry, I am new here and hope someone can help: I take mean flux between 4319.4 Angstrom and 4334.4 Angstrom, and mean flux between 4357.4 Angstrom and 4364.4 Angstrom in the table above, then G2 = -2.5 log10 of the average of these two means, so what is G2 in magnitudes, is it -2.11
